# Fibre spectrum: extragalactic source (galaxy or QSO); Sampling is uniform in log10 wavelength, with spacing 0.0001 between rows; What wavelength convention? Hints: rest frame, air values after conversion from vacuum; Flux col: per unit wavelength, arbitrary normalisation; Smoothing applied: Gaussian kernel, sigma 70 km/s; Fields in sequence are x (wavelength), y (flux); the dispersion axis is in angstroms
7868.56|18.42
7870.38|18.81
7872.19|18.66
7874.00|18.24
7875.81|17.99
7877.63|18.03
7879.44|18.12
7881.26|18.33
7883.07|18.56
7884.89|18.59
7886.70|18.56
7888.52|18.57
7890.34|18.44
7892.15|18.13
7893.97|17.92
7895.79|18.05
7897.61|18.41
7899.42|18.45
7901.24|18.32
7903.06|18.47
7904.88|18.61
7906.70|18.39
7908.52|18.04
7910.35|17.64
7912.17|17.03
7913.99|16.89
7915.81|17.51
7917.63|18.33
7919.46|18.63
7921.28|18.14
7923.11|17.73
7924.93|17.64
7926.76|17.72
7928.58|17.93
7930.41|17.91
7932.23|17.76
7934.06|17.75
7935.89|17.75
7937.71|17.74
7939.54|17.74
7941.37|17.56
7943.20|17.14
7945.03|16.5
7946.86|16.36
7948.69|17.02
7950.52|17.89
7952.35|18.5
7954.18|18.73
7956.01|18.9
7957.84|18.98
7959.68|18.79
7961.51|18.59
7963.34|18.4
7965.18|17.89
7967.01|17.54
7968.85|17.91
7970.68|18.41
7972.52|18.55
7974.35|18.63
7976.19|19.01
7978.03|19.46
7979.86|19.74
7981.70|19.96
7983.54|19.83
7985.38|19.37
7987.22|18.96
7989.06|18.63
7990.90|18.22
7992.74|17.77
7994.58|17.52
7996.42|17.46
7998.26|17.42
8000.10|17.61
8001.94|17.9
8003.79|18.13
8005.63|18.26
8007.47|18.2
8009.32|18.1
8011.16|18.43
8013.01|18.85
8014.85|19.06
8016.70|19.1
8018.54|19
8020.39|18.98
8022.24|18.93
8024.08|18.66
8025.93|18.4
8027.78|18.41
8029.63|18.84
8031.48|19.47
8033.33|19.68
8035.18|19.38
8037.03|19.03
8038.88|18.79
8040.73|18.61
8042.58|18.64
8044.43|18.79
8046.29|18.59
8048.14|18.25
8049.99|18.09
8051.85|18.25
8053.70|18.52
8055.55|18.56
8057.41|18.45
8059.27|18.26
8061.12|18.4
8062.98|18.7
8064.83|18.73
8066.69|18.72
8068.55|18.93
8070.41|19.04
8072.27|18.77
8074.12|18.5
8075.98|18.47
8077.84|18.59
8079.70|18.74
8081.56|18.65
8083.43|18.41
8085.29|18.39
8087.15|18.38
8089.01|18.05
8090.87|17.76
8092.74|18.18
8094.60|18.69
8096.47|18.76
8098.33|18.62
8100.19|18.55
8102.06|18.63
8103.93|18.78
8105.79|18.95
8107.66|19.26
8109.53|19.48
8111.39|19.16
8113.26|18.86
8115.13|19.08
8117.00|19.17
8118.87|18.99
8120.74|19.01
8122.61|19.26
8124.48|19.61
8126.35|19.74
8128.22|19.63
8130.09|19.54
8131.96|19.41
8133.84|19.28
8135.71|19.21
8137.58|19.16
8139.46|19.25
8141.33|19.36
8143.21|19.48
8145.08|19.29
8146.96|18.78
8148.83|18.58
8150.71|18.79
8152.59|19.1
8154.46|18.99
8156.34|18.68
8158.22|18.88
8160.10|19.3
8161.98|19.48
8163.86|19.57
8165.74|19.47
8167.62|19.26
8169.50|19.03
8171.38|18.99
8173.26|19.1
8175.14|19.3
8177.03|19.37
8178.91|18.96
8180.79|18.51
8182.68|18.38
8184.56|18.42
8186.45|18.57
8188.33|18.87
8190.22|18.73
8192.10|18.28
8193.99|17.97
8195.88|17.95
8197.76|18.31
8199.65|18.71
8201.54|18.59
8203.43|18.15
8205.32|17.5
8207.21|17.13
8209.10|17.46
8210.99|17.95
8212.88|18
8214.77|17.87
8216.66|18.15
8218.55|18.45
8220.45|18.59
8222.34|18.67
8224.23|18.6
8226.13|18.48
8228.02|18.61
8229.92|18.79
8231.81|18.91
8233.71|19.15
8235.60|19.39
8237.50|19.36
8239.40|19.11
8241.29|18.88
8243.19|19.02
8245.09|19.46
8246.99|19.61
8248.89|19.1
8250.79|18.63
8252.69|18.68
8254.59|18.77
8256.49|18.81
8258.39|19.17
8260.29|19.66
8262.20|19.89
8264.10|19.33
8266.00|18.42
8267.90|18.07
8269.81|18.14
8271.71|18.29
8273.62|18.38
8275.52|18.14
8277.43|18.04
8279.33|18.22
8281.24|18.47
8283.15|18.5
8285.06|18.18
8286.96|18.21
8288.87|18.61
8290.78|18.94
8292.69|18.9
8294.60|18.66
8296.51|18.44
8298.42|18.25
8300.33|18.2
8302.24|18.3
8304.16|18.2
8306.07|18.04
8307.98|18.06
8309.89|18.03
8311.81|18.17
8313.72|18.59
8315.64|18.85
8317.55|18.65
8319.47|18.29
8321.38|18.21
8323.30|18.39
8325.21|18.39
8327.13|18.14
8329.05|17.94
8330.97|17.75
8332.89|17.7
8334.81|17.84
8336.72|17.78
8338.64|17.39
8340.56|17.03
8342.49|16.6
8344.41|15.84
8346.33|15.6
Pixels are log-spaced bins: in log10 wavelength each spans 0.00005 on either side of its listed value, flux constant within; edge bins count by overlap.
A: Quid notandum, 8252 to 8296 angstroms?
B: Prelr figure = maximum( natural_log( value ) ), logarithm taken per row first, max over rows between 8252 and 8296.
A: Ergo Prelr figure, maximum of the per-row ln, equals 2.99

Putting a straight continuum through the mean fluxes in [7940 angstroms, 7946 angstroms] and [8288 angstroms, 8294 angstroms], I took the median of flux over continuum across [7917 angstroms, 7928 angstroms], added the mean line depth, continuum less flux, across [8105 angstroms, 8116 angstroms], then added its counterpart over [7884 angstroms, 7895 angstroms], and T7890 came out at -1.7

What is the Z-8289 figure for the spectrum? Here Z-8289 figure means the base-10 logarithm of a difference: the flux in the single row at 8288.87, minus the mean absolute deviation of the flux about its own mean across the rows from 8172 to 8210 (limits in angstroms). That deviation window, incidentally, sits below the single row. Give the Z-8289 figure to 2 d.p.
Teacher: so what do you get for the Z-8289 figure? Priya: 1.26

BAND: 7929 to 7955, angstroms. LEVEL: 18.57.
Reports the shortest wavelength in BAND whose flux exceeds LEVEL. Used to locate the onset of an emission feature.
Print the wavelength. 7954.18 angstroms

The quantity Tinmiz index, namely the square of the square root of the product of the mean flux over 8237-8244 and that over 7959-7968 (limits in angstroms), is 348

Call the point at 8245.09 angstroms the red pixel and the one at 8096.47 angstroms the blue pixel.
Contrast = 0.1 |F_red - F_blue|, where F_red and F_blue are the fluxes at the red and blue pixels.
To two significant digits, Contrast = 0.070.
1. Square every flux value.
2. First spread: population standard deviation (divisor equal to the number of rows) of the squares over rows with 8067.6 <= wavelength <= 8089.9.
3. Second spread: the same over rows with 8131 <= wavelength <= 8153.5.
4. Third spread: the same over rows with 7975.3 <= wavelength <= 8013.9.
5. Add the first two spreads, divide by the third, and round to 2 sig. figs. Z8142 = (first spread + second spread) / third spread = 0.67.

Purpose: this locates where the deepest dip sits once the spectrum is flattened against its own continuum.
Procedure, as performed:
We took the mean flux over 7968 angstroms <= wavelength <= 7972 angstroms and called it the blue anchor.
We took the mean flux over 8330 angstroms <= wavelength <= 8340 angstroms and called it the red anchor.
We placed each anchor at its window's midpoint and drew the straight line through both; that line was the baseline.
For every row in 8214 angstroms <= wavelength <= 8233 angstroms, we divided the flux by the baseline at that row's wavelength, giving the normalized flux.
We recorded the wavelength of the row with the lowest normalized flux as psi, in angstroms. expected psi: 8214.77 angstroms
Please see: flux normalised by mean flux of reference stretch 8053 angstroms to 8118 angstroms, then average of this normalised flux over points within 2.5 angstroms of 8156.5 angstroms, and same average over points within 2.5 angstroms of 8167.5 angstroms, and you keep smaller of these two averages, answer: 1.01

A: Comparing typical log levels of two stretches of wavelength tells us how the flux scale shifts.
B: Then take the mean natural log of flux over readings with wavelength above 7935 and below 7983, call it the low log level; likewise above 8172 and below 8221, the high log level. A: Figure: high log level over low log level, 1.00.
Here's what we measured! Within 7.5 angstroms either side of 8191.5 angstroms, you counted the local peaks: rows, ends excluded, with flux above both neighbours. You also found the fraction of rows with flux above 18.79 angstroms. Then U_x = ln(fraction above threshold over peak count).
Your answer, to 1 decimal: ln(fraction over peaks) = -2.1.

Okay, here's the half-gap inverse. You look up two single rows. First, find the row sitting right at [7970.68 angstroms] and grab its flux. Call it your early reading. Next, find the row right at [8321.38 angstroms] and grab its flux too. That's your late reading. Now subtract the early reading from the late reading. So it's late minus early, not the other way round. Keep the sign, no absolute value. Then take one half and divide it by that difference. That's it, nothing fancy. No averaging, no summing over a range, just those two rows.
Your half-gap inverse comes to -2.5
